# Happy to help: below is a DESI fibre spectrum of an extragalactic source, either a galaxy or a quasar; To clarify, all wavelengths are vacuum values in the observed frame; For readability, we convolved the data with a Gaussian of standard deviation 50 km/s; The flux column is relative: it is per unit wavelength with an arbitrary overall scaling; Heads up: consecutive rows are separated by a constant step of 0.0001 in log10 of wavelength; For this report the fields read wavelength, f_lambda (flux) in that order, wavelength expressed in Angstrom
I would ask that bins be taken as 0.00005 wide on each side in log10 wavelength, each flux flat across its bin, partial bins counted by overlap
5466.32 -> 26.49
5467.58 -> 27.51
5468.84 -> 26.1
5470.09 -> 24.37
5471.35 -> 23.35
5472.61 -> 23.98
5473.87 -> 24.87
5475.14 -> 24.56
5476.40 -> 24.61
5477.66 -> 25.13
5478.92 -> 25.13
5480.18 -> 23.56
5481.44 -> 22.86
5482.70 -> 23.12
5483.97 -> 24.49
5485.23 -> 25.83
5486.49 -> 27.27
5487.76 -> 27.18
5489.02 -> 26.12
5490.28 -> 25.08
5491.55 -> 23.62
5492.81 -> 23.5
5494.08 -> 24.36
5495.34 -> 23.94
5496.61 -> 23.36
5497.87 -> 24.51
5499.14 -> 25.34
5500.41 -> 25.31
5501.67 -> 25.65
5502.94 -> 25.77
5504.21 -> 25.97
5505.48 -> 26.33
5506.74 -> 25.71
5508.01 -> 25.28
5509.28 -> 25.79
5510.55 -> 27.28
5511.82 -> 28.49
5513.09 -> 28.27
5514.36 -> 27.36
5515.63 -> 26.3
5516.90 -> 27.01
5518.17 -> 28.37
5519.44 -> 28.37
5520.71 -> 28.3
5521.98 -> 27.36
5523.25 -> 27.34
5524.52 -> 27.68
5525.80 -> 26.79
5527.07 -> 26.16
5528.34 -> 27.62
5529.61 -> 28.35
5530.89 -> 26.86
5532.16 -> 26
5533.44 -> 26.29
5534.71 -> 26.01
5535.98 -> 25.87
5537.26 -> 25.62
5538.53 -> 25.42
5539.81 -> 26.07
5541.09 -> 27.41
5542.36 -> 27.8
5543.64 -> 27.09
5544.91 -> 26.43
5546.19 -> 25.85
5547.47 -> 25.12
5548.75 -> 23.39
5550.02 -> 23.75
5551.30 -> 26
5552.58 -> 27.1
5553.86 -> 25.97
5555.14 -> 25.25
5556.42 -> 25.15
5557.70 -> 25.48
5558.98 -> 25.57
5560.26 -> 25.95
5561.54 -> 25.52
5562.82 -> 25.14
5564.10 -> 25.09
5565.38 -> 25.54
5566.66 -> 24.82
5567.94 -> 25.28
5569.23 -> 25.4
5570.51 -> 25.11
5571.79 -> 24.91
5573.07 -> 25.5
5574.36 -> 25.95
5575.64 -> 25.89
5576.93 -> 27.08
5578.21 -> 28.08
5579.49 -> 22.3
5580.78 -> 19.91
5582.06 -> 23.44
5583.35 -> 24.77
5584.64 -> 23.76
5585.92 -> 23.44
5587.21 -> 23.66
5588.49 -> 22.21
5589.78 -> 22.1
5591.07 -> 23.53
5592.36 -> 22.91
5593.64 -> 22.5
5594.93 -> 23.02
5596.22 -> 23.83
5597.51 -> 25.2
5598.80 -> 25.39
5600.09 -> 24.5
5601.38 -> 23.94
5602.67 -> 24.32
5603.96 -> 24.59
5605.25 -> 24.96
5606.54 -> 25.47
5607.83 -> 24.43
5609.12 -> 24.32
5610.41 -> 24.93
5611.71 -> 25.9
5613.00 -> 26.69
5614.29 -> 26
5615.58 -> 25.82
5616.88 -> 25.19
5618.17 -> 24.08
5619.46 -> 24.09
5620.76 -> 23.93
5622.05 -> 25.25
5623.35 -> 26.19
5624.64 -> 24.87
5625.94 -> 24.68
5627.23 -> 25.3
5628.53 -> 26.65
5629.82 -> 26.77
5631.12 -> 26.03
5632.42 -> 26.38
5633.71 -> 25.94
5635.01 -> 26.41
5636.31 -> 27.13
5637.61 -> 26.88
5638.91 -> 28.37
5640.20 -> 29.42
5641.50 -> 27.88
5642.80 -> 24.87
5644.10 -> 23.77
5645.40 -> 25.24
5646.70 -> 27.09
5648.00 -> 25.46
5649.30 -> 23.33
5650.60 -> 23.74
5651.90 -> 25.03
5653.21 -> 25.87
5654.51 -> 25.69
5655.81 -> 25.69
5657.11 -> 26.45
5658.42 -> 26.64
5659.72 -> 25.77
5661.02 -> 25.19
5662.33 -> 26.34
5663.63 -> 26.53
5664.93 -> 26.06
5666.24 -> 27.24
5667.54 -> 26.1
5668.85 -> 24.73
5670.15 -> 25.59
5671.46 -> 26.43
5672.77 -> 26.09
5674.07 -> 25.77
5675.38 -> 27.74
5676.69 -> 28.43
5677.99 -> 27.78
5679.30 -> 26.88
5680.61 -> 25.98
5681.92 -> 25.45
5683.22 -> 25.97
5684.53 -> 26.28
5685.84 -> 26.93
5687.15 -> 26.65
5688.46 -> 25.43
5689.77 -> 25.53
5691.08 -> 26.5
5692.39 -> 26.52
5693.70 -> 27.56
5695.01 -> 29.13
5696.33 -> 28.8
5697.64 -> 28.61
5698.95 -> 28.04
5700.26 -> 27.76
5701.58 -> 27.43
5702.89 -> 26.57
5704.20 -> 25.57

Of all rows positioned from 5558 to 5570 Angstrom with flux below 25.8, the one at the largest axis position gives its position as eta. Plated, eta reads 5569.23 Angstrom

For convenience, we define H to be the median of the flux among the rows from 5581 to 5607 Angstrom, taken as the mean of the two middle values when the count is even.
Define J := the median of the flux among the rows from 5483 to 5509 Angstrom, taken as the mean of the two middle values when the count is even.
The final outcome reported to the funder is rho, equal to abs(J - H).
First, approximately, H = 23.8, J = 25.3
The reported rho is 1.53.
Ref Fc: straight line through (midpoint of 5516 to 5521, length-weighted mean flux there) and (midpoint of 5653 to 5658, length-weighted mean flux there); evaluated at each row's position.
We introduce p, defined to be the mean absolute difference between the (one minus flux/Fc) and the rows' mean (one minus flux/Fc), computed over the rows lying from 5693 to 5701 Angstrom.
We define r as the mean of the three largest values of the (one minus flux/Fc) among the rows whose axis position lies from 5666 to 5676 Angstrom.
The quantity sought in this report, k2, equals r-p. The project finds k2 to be -0.01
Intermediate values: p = 0.020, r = 0.01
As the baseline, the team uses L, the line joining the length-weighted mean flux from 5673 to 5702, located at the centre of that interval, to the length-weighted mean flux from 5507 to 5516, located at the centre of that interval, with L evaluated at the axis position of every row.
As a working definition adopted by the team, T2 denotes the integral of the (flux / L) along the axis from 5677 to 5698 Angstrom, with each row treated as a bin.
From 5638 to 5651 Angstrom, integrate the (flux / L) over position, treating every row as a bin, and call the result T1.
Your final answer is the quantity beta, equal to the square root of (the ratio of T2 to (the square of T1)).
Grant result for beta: 0.37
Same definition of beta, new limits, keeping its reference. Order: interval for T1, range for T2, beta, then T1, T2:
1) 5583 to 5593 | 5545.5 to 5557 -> 0.38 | 9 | 11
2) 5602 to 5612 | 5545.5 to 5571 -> 0.53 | 9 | 24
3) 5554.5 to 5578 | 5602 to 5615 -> 0.16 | 22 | 12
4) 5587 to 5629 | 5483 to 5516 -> 0.15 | 38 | 31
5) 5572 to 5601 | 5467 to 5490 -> 0.18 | 26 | 21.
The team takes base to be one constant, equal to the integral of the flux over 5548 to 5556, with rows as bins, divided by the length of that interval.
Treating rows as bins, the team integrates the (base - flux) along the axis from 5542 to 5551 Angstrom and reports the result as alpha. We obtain -3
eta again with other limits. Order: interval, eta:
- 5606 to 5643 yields 5642.80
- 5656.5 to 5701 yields 5689.77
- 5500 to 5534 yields 5509.28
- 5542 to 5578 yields 5573.07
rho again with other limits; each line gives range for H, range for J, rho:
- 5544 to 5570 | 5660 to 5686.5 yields 0.75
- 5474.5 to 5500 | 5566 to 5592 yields 0.26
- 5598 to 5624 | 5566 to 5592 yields 0.15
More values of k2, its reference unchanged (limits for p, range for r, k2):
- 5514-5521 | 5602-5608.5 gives 0.06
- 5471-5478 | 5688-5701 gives -0.03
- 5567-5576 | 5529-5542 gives 0.06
